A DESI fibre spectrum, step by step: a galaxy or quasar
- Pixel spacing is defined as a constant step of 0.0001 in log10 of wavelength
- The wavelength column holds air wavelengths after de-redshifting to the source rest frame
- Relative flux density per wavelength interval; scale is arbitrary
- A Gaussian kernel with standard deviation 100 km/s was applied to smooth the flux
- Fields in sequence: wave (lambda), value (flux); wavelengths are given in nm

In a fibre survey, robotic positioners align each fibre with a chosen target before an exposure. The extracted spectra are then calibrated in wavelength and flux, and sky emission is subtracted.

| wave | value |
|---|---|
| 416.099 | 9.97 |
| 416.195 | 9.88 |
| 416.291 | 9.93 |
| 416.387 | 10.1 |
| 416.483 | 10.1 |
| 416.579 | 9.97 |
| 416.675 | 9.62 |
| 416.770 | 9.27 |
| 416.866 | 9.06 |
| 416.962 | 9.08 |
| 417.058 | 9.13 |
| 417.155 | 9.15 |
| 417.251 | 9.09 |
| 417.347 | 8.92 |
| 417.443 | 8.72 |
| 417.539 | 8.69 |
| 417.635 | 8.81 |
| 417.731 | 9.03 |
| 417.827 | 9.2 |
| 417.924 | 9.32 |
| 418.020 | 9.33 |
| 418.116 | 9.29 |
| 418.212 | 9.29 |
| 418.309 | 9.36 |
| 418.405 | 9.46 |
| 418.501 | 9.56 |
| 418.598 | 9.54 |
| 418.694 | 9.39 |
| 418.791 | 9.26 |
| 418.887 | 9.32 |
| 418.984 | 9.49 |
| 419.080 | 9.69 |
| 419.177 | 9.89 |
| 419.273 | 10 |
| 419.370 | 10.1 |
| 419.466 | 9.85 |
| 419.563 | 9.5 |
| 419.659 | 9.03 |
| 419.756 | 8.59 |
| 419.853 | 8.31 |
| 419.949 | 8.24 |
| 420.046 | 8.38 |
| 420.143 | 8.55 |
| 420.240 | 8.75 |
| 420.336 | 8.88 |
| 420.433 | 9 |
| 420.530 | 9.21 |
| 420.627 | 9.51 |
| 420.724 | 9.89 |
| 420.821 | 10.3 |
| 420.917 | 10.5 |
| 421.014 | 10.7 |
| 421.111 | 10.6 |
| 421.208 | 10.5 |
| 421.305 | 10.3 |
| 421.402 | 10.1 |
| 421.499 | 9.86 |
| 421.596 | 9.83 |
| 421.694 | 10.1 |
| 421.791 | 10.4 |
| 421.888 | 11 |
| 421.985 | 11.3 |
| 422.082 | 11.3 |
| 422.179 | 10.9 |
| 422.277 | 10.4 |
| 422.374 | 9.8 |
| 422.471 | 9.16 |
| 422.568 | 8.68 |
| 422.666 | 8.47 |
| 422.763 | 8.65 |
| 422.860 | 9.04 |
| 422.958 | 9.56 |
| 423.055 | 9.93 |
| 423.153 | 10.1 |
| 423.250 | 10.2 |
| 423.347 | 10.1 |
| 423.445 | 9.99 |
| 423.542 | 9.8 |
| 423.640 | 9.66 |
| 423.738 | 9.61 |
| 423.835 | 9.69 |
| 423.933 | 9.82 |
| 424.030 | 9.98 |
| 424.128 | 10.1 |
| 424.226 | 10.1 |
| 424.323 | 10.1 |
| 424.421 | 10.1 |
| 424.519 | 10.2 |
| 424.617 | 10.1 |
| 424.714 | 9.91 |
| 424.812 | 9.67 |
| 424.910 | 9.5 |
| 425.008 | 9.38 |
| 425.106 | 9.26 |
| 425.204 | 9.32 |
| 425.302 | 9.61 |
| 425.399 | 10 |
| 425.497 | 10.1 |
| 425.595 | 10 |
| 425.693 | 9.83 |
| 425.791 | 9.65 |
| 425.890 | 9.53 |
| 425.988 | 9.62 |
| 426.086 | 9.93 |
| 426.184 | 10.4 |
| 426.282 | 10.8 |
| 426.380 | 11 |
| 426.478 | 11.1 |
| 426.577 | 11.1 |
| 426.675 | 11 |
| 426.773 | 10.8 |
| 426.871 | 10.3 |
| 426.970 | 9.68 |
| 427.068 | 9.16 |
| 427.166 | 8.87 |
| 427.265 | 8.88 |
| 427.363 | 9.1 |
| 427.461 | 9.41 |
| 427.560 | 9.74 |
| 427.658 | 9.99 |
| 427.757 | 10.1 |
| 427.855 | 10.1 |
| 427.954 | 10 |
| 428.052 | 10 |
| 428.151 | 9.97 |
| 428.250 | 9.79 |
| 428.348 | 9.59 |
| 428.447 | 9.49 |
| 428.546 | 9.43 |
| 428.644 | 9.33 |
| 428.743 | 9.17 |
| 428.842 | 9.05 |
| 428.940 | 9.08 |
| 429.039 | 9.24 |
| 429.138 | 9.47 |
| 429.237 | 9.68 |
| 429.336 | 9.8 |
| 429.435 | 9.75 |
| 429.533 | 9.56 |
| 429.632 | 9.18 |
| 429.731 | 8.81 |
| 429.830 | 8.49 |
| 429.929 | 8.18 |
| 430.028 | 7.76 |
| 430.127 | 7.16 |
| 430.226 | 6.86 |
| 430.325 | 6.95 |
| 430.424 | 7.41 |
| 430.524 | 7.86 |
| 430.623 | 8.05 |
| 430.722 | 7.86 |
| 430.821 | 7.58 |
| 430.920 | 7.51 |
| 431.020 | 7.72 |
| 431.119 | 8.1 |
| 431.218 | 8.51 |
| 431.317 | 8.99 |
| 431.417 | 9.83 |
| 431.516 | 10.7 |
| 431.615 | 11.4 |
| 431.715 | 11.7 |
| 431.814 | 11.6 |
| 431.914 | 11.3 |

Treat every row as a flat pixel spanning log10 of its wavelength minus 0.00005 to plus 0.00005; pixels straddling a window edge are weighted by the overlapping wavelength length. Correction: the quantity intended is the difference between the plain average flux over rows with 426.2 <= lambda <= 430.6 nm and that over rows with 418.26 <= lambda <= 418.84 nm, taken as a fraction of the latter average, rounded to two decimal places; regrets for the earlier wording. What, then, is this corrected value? -0.01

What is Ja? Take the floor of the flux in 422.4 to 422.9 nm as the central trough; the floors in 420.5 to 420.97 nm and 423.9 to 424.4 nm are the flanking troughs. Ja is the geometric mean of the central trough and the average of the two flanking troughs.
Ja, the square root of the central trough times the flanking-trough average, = 9.0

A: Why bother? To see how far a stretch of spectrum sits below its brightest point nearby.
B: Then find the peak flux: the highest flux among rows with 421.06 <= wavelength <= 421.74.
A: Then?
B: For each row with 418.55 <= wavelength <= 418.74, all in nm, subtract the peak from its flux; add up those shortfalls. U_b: -2.3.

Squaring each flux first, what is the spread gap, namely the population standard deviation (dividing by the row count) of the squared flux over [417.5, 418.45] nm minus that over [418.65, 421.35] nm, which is -9.3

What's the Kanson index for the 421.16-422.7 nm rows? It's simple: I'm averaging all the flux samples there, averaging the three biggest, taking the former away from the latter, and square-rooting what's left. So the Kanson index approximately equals 1.03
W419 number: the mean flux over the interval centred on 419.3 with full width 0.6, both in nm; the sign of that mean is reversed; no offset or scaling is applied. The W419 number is -9.8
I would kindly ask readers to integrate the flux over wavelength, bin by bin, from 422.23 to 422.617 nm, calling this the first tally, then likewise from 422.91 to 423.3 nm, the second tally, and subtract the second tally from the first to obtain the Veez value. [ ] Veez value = -0.2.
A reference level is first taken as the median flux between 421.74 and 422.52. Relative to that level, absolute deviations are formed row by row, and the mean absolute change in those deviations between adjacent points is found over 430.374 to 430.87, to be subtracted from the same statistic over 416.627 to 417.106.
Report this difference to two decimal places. -0.12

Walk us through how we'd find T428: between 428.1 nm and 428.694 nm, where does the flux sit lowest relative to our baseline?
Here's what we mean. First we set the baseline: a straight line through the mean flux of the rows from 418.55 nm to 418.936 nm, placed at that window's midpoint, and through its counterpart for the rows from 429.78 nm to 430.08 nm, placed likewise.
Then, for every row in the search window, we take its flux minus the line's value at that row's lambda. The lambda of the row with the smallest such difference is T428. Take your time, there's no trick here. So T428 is 428.644 nm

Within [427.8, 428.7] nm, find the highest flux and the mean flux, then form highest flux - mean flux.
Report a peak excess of 0.36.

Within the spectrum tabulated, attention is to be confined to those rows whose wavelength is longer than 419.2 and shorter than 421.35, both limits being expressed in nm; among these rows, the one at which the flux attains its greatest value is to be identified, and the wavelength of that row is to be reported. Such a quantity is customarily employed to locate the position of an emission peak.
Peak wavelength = 421.014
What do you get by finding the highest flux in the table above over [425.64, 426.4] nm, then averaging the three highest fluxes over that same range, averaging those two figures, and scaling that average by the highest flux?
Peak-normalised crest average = 0.988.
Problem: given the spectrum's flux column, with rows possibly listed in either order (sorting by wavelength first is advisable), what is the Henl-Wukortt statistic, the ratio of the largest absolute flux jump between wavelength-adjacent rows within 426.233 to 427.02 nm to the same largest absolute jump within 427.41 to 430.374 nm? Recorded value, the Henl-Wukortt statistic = 1.0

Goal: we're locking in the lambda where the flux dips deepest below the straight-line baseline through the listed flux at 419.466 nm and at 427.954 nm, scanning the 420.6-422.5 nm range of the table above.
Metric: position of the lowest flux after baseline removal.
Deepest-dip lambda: 422.471 nm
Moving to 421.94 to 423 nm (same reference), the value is 422.666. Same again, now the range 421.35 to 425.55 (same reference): 422.666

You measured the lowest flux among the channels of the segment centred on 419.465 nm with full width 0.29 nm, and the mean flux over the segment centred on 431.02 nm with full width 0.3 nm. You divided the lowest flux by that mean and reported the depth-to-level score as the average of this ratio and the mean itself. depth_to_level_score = 4.5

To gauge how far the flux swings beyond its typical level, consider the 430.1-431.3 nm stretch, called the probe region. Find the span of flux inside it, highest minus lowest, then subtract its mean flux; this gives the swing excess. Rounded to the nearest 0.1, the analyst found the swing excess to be -6.0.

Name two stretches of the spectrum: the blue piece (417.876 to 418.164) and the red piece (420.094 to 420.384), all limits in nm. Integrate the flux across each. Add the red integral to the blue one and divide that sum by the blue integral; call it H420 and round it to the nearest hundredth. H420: 1.94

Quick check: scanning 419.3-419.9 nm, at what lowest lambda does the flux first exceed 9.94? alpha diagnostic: 419.370 nm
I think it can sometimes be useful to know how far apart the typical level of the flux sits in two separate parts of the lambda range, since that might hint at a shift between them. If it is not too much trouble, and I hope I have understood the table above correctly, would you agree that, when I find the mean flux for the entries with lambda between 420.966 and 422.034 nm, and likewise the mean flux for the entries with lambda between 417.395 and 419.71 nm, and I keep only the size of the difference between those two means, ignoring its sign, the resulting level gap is 1.0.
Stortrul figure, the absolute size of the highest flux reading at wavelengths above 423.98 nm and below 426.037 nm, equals 10.20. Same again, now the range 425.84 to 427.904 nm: 11.10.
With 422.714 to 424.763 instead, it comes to 10.20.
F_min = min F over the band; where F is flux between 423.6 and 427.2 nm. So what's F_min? 8.87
